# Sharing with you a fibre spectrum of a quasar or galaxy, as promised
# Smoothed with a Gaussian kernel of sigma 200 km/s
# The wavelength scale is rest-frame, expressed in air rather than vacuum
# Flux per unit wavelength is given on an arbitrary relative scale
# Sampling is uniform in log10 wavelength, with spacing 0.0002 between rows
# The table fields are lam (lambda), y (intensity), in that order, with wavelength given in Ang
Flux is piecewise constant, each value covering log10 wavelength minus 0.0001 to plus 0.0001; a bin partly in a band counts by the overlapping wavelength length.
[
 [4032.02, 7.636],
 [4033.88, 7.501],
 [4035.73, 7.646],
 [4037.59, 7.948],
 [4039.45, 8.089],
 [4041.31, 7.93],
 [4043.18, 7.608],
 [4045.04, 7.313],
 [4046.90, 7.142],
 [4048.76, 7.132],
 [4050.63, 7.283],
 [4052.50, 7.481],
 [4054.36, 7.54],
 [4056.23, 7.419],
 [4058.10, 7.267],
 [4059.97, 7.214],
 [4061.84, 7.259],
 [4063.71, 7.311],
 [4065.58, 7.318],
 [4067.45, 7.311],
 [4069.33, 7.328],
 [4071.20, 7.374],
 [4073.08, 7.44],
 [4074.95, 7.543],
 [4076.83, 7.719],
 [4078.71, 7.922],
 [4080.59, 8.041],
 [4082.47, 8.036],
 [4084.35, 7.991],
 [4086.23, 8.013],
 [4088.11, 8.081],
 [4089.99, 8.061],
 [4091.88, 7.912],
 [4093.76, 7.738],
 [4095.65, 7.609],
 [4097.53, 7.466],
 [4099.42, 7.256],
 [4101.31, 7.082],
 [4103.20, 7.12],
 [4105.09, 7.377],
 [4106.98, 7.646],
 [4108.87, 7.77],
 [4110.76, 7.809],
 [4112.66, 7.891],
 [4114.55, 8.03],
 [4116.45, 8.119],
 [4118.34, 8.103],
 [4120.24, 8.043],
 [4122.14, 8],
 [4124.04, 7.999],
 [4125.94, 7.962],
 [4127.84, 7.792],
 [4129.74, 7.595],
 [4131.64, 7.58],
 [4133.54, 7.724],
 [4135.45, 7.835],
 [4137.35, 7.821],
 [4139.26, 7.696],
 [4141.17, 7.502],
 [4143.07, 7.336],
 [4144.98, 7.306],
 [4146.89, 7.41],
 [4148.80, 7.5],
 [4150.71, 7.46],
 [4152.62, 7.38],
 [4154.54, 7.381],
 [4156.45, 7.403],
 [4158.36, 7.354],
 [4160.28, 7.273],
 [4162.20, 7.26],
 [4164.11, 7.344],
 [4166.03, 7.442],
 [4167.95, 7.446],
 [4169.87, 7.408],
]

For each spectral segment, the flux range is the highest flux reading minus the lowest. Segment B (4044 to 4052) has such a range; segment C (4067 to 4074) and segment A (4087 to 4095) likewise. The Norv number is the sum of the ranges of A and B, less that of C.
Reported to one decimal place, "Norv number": 0.4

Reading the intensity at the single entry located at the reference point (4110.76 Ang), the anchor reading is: 7.809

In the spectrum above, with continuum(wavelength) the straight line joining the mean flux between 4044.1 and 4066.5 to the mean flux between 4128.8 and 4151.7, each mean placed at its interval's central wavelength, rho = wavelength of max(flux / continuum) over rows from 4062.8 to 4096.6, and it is 4088.11 Ang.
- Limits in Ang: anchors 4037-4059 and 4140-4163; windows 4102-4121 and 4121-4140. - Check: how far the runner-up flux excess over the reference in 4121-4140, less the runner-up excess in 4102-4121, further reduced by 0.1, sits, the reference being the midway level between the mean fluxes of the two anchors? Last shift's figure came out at -0.20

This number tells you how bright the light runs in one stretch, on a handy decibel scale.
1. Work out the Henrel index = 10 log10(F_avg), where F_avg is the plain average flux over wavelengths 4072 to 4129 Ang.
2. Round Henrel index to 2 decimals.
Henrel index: 8.91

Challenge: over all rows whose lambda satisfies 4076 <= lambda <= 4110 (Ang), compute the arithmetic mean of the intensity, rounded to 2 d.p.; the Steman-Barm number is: 7.71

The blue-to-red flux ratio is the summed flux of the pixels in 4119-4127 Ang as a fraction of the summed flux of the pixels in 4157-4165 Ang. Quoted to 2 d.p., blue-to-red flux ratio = 1.09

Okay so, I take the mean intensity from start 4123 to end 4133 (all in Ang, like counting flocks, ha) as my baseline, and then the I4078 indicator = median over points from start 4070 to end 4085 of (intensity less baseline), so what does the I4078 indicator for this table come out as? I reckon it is 0.03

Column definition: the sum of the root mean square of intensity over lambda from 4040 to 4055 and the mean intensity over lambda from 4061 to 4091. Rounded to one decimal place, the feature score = 15.1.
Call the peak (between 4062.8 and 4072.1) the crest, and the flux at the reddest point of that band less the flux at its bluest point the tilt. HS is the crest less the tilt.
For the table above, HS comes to 7.31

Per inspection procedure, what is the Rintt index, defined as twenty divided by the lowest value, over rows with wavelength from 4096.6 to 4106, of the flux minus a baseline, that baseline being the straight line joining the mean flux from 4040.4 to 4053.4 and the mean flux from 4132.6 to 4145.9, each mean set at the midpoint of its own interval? -45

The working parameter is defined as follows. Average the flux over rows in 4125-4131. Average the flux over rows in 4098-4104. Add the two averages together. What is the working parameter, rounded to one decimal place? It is 14.9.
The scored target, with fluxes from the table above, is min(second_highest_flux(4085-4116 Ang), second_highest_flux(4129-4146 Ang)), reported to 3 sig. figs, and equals 7.82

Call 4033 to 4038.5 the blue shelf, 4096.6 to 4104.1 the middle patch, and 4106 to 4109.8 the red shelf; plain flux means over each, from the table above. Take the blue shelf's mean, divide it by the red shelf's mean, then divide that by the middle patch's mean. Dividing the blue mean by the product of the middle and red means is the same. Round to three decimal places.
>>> 0.138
